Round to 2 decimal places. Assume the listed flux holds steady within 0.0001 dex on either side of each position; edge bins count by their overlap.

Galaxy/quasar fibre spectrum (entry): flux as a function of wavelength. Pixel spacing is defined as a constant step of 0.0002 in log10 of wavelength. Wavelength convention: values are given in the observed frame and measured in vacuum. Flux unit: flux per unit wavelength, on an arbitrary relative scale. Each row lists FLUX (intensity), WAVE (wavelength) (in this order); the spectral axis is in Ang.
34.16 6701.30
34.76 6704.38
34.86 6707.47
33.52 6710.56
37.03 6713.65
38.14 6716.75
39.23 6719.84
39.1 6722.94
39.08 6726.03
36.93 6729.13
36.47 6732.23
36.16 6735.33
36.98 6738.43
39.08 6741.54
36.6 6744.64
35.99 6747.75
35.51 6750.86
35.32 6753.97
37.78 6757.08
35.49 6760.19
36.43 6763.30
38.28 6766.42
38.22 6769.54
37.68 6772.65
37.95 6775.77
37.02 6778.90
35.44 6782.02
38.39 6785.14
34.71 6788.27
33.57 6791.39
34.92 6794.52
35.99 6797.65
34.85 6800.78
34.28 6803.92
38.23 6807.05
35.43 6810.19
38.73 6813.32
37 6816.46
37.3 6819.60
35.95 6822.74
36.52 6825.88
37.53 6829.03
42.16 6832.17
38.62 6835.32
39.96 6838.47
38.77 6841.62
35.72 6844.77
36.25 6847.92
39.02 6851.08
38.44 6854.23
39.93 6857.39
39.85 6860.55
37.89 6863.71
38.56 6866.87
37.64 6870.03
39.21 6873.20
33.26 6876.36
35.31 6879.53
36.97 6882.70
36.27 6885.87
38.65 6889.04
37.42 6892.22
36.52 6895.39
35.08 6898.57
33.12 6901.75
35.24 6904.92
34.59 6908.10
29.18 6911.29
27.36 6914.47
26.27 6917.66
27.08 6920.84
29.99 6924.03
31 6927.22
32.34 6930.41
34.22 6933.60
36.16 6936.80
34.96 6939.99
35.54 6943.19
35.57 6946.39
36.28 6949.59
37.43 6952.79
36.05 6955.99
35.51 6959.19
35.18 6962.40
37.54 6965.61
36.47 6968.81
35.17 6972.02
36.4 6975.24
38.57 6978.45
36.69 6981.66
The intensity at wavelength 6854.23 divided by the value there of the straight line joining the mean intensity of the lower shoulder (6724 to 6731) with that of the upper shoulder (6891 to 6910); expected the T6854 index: 1.07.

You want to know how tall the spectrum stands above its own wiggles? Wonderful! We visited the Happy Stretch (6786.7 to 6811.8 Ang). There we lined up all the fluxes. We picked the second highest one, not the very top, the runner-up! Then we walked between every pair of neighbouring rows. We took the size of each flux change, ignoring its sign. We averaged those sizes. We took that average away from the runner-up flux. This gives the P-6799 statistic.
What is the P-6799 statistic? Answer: 34.3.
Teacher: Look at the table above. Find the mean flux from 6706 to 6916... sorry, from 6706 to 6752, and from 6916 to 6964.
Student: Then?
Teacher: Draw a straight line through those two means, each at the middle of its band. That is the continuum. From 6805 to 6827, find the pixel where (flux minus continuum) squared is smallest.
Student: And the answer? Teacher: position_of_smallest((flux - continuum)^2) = 6810.19 Ang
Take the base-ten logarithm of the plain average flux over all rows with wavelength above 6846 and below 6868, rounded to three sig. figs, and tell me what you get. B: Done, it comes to 1.59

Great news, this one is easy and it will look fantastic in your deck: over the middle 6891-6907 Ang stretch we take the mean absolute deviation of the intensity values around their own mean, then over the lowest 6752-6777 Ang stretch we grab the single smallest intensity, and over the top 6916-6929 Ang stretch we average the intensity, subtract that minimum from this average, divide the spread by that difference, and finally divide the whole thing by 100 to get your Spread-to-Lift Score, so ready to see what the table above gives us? -0.002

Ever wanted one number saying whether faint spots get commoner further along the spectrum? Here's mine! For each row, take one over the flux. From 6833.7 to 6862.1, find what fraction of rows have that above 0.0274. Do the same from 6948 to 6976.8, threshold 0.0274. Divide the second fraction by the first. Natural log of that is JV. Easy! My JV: 1.3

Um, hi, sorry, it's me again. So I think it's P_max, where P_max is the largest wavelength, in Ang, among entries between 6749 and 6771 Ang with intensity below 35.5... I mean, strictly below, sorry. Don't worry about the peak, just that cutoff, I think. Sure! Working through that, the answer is 6760.19 Ang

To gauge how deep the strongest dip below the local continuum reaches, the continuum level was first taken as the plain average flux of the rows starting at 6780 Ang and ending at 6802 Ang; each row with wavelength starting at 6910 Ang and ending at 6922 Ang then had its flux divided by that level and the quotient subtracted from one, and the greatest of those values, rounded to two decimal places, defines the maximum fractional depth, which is 0.26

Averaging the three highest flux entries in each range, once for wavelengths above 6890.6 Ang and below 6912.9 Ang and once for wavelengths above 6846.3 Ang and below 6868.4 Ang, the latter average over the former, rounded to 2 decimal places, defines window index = 1.09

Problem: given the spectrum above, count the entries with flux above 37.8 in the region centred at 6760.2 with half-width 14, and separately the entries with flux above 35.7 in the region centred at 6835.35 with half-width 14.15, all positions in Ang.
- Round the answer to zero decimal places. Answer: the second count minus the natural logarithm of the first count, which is 8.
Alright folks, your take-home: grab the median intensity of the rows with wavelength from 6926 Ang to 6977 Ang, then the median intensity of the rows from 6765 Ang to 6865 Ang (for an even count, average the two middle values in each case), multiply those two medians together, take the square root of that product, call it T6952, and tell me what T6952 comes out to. 36.6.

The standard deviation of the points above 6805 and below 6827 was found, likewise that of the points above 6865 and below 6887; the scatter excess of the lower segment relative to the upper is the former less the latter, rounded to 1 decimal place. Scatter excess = -0.8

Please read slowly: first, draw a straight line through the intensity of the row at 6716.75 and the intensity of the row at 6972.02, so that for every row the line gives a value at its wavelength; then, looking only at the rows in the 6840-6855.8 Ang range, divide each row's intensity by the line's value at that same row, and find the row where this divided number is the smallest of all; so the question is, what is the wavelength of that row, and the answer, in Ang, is 6844.77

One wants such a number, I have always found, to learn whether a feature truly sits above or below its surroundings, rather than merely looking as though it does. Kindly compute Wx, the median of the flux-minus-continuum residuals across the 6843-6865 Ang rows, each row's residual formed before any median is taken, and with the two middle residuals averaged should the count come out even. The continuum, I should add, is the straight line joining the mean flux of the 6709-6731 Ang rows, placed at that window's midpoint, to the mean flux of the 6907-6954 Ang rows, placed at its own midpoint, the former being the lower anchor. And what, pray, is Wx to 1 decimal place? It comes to 4.1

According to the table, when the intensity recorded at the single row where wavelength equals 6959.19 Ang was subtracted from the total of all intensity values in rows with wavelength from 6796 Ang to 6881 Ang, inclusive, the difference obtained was 977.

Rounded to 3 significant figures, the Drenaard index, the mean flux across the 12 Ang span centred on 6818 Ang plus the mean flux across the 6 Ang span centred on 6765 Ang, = 74.6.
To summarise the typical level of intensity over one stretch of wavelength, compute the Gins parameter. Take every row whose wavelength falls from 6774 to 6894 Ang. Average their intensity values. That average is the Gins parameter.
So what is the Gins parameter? 37.2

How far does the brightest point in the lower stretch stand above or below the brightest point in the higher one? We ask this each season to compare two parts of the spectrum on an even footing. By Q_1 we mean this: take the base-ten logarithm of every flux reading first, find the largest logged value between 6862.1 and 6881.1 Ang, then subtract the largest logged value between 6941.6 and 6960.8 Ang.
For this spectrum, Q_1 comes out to 0.020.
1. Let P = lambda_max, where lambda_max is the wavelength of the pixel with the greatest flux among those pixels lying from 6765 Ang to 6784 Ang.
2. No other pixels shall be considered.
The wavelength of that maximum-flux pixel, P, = 6766.42 Ang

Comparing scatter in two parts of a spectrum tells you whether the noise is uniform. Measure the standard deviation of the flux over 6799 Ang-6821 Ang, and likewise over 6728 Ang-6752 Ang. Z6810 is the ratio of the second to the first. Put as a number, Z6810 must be 0.63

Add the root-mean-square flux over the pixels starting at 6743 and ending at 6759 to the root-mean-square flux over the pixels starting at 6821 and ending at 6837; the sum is 74.5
